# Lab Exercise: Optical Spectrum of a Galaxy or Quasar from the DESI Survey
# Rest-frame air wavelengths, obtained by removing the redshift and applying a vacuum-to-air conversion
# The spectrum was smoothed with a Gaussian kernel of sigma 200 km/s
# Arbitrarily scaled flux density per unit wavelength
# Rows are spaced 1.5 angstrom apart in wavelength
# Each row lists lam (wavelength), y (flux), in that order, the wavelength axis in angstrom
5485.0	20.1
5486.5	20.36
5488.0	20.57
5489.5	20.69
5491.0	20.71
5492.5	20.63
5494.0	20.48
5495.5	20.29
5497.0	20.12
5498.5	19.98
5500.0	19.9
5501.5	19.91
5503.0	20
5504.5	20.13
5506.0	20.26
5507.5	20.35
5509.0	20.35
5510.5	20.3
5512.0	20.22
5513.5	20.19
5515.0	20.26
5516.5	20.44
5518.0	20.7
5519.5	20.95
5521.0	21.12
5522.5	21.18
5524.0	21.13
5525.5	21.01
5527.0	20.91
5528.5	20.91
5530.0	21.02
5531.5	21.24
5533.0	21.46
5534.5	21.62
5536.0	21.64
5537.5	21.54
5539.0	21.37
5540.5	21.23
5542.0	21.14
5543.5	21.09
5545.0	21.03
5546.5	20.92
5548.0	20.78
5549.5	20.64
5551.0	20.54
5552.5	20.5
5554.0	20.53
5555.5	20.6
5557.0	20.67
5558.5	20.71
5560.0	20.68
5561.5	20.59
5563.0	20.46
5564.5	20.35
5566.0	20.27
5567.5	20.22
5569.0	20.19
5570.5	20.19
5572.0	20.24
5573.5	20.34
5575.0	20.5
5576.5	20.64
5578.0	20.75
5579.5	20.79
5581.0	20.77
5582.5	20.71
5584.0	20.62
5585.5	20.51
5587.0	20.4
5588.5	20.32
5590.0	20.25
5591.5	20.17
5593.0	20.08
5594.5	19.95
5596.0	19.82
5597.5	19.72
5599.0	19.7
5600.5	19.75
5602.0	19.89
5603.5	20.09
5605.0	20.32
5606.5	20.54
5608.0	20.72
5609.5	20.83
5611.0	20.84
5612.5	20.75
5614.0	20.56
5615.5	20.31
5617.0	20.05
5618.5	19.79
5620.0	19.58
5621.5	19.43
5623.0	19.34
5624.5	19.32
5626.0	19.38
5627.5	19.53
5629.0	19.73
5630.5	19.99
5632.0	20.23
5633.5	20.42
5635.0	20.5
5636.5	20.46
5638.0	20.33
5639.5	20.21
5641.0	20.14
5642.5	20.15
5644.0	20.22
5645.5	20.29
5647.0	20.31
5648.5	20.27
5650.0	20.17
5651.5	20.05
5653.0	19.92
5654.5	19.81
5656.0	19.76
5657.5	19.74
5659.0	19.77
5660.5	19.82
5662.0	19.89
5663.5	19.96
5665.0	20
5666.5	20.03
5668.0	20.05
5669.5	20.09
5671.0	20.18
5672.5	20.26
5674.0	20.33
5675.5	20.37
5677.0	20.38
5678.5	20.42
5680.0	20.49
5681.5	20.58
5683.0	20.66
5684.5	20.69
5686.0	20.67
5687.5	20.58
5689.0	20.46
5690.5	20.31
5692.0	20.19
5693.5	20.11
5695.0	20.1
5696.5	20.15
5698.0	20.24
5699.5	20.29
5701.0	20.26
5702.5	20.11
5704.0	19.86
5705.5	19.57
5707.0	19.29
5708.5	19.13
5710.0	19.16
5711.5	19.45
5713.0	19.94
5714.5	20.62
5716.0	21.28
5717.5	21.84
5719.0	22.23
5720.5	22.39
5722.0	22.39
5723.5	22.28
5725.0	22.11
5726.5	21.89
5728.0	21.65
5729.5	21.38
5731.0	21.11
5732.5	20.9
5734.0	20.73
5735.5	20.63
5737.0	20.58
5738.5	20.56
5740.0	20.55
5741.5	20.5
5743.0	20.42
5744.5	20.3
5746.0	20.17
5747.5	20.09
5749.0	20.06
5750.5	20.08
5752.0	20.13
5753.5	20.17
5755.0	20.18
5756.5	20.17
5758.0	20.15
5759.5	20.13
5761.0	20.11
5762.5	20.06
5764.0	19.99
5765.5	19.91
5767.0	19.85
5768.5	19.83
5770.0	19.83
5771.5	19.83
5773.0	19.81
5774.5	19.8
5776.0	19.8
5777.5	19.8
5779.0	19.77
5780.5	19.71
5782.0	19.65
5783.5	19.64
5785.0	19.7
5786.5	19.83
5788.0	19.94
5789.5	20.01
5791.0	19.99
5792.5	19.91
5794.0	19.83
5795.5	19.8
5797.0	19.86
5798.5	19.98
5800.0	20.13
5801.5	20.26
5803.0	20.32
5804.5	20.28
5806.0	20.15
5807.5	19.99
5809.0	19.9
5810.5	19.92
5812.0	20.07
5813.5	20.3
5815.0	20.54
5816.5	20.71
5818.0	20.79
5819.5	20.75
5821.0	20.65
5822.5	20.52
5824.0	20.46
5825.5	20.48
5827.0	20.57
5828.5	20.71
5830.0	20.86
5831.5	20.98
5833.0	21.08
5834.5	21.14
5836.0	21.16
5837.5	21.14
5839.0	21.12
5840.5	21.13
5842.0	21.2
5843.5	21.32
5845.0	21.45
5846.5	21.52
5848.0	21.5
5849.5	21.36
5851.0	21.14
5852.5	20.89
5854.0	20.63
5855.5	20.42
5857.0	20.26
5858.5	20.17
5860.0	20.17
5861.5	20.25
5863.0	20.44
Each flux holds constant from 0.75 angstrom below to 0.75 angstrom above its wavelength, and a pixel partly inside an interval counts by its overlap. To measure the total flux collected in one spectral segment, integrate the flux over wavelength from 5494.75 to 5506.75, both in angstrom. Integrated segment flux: 241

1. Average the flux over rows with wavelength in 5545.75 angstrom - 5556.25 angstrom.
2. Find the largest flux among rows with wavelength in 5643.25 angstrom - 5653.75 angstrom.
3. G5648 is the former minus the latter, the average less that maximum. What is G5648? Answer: 0.3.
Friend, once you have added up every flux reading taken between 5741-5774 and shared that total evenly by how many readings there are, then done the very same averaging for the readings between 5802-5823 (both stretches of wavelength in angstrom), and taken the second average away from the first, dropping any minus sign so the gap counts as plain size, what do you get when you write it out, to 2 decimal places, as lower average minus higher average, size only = 0.27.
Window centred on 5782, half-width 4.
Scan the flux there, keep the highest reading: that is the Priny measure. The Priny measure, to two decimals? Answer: 19.77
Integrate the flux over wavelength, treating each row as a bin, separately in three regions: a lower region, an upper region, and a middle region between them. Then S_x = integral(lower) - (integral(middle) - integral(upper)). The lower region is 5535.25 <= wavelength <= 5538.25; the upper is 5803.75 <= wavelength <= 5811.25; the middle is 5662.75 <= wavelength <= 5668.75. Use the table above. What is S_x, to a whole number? 95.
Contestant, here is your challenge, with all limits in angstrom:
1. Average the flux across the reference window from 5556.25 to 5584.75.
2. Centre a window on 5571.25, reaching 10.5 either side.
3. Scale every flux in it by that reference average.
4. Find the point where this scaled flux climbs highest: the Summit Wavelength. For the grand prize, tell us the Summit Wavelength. 5579.5 angstrom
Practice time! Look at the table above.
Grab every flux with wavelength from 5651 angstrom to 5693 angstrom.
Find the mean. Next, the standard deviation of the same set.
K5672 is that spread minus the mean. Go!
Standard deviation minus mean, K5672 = -19.9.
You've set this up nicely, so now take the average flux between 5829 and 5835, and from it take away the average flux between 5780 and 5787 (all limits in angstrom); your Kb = 1.3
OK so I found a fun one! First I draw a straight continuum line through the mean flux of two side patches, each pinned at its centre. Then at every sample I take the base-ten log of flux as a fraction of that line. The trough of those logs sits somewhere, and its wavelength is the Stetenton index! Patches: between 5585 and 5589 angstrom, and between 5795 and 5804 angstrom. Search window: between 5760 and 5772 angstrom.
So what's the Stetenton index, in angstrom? 5768.5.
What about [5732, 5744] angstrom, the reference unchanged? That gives 5743.0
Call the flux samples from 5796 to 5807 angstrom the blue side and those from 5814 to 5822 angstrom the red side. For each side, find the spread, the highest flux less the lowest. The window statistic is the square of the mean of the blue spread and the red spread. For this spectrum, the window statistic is 0.13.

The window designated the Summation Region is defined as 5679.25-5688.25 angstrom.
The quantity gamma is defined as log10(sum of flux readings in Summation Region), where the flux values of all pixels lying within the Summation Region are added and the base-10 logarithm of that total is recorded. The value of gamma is 2.09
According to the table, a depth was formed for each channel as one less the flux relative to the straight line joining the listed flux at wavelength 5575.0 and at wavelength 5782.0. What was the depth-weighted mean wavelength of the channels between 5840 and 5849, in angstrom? 5844.5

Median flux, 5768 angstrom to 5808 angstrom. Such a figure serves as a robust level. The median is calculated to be 19.8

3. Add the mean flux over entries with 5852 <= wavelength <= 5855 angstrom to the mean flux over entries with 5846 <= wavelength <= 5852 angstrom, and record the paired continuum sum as 42.1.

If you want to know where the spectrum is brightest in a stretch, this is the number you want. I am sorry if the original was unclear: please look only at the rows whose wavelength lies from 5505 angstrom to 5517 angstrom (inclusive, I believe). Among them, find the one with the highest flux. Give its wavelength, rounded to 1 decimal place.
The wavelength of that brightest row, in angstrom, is 5516.5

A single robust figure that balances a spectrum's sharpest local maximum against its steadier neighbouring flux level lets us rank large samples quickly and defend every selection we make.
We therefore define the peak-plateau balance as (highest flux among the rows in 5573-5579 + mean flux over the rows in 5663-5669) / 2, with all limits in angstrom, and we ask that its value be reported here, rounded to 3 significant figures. 20.4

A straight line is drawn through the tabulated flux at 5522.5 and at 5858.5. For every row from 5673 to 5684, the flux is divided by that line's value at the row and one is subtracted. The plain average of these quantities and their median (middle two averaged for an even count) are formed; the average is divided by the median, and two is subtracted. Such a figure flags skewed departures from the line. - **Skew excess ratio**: -1.14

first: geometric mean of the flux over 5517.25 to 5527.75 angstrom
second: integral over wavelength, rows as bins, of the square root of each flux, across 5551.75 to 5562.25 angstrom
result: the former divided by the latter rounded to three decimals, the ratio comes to 0.441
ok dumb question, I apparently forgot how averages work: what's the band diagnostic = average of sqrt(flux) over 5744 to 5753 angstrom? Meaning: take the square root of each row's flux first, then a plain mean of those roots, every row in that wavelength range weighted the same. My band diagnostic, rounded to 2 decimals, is 4.49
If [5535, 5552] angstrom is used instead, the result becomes 4.59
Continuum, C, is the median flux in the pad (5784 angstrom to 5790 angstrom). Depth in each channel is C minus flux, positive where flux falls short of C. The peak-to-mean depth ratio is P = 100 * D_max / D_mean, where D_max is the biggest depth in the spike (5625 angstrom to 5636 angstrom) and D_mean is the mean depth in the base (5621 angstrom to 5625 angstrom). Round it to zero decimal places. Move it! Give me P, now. 97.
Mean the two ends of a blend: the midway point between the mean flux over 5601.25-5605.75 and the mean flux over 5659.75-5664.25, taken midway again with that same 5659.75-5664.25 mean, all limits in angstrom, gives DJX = 19.9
